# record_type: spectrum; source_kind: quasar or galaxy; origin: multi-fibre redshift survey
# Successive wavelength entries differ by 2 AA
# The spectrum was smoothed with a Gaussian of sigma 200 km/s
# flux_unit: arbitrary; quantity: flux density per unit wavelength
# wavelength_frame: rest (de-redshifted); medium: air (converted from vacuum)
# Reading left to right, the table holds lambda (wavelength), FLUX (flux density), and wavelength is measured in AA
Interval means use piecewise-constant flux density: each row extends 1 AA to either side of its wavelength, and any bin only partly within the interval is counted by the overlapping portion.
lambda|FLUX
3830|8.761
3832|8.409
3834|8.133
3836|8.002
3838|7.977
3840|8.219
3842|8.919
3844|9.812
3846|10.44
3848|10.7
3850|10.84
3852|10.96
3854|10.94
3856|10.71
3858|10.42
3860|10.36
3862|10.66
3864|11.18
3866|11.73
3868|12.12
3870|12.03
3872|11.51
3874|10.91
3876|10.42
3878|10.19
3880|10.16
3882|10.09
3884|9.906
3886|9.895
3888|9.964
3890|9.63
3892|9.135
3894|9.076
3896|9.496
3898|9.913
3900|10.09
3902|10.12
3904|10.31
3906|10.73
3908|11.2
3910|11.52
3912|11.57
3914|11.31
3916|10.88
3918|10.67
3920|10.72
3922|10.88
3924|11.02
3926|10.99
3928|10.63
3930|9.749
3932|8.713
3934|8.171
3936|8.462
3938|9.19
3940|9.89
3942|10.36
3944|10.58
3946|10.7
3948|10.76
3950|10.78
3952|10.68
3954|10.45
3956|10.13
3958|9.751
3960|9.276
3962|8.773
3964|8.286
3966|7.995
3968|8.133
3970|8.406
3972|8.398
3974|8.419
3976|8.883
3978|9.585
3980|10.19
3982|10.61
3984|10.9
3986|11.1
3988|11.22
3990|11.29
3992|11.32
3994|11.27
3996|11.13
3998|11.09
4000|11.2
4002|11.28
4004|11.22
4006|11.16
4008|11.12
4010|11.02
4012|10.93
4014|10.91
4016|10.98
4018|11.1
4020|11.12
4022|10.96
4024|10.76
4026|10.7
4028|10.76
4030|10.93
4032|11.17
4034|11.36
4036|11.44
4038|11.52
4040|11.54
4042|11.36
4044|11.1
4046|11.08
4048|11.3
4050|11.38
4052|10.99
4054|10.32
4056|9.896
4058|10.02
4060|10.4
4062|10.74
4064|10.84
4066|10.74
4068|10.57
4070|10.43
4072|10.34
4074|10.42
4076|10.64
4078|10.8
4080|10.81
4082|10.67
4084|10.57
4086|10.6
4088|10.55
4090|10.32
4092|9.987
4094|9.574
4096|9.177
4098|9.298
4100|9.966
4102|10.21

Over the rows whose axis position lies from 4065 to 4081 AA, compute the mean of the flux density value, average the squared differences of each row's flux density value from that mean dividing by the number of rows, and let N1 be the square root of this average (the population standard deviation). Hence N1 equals 0.2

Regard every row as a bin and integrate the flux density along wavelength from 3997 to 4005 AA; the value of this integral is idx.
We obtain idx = 90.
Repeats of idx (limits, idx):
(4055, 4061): 61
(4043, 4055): 132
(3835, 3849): 128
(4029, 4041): 136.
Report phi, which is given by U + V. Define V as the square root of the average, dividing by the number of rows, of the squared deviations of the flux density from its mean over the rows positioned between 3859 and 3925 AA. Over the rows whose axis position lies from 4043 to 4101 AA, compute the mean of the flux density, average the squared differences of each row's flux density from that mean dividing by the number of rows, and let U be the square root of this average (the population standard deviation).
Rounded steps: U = 0.53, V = 0.77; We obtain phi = 1.30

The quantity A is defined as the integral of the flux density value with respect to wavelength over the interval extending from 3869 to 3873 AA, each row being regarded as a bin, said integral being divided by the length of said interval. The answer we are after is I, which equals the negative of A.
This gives -11.8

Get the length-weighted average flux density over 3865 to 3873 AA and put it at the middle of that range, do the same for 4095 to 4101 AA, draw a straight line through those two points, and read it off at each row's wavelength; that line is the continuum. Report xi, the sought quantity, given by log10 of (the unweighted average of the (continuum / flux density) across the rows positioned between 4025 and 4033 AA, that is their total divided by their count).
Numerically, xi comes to -0.029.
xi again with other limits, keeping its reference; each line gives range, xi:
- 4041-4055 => -0.044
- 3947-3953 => 0.011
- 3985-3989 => -0.021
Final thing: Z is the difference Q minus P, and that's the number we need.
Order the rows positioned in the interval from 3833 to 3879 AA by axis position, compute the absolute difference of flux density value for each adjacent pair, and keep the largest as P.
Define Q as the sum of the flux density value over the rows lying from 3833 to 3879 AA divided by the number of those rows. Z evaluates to 9.4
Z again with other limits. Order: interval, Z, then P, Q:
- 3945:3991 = 9.1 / 0.7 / 9.8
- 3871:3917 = 9.7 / 0.6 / 10.3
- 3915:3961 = 9.1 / 1.0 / 10.1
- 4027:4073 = 10.2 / 0.7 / 10.9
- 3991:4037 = 10.8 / 0.2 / 11.1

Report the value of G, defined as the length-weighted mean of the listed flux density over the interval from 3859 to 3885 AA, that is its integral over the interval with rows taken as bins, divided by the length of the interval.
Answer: 10.9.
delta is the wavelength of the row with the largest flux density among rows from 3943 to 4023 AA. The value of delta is 3992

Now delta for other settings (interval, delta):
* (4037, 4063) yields 4040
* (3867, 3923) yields 3868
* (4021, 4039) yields 4038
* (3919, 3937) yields 3924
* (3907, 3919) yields 3912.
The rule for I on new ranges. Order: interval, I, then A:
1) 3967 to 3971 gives -8.3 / 8.3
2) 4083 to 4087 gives -10.6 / 10.6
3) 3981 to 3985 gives -10.8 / 10.8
